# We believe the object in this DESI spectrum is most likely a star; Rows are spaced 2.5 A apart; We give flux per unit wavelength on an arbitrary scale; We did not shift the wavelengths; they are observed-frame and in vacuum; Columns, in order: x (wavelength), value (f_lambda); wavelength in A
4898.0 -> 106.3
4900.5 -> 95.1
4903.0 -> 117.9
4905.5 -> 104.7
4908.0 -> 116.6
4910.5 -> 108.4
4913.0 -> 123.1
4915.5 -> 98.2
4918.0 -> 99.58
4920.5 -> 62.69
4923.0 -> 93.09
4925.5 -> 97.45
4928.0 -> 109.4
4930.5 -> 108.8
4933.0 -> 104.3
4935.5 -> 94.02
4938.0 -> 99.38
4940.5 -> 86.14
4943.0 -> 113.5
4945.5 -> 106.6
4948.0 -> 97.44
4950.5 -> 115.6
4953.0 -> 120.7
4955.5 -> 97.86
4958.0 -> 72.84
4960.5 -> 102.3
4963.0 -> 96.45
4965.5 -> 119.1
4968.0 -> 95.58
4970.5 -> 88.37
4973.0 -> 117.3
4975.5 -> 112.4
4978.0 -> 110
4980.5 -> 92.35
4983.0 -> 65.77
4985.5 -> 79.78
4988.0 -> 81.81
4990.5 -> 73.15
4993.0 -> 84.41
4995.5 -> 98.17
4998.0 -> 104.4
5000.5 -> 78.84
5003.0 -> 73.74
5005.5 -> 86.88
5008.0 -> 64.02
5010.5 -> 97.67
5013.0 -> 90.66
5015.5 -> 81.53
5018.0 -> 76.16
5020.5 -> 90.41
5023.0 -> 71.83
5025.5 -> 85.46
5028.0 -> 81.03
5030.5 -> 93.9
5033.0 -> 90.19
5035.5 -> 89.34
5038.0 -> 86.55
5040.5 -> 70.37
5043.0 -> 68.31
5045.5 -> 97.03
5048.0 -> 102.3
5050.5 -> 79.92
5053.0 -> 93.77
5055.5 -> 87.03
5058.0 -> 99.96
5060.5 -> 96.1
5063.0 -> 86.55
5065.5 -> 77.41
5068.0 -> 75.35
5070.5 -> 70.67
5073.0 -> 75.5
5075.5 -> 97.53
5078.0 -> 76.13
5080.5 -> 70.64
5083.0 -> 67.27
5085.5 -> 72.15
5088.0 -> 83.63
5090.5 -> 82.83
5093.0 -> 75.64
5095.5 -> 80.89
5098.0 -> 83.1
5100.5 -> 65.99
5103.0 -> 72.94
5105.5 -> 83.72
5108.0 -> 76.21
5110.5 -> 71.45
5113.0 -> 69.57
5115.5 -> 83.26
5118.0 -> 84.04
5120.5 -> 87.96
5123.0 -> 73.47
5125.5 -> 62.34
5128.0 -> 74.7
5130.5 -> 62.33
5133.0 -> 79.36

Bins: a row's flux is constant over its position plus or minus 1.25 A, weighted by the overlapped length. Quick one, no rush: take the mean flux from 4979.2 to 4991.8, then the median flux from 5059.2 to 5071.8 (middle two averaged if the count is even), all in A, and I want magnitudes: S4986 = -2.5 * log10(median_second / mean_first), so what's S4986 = 0.0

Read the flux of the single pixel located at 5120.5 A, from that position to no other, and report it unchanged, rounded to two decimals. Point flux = 87.96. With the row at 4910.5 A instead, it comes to 108.40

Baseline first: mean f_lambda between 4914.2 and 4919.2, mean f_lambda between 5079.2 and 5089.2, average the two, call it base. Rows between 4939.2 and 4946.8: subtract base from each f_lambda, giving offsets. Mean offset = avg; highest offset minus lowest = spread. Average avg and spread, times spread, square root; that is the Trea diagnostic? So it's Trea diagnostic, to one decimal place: 24.3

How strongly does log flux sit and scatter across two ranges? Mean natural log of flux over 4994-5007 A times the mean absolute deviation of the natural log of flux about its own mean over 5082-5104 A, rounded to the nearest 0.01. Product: 0.34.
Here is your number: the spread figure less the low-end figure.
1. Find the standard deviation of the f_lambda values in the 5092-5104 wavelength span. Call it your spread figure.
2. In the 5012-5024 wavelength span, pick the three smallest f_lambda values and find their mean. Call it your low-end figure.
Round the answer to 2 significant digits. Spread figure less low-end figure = -70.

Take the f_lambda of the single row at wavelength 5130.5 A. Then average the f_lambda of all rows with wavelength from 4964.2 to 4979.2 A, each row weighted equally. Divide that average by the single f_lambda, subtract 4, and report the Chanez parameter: -2.28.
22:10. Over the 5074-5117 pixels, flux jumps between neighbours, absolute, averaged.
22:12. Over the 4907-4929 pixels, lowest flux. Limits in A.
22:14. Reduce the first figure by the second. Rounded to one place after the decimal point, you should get -54.9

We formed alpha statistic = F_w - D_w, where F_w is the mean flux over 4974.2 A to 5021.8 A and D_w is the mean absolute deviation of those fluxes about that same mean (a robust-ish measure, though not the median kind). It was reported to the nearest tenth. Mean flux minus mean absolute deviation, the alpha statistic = 75.4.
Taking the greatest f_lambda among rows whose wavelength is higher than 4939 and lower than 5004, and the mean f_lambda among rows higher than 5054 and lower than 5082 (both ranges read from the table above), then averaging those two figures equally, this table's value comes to 102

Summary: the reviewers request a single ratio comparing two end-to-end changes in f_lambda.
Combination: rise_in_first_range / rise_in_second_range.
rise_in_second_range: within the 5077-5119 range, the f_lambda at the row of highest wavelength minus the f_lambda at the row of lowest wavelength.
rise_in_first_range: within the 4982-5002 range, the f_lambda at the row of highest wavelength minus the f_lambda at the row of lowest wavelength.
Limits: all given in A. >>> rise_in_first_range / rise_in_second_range 1.7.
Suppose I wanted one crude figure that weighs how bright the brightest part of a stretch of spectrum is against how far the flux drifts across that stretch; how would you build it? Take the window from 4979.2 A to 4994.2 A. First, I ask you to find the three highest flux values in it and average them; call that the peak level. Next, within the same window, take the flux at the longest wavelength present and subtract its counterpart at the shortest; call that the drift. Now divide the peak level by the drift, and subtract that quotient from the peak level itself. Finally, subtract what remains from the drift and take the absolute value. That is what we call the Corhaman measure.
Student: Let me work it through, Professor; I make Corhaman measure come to 105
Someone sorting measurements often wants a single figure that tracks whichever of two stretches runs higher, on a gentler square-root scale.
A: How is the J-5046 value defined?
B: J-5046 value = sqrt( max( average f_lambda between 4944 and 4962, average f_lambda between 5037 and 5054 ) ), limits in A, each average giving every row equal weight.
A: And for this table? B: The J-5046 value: 10.1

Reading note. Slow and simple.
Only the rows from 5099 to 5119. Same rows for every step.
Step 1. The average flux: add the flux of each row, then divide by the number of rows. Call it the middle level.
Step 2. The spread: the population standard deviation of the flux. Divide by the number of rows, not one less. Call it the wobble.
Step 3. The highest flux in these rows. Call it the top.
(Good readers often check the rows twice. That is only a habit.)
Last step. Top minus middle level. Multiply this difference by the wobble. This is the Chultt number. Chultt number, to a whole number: 54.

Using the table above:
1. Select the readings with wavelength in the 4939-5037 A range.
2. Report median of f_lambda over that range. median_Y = 90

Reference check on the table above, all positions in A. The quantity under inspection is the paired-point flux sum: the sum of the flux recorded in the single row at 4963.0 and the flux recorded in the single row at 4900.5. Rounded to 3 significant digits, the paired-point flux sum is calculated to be 192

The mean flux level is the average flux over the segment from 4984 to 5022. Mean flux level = 84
